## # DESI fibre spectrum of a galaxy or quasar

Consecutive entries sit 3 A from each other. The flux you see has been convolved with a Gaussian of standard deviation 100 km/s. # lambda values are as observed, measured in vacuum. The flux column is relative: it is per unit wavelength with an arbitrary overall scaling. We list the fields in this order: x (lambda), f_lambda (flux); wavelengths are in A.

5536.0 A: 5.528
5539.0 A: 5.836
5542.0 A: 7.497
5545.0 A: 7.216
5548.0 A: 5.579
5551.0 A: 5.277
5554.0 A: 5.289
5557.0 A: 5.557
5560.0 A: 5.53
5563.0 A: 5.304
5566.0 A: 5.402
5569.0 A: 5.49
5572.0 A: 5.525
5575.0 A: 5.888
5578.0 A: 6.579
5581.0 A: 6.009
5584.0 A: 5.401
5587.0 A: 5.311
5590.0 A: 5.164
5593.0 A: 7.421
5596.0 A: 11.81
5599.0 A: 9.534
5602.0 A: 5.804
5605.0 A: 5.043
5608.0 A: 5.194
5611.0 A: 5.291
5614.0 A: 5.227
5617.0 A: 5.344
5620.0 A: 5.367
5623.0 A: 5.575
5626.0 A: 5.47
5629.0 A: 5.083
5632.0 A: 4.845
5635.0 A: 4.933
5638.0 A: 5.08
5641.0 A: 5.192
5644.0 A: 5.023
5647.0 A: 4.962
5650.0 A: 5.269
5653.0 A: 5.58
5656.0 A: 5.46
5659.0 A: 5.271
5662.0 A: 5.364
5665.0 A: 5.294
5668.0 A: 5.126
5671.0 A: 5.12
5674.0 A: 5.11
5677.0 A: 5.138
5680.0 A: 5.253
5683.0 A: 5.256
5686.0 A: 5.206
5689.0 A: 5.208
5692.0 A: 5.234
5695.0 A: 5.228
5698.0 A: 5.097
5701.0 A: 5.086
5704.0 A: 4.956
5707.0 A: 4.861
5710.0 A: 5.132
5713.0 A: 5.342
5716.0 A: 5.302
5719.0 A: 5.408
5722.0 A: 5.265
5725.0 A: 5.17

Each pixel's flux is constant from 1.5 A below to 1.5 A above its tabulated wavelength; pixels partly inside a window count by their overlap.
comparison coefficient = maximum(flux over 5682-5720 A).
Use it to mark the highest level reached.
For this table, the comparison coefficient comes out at 5.408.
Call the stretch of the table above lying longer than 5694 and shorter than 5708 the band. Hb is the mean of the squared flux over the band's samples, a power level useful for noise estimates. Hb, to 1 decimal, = 25.5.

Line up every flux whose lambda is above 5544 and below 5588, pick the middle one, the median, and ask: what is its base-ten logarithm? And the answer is 0.742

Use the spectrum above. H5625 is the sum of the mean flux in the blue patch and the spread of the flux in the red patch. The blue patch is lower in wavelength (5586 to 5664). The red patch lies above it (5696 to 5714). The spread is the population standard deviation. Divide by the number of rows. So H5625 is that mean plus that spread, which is 5.9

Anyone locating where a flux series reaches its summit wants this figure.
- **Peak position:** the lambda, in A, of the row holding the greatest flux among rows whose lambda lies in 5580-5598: 5596.0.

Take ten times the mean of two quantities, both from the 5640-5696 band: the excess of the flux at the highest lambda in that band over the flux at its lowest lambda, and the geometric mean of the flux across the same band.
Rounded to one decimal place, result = 26.3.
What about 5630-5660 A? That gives 27.9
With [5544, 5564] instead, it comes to 18.7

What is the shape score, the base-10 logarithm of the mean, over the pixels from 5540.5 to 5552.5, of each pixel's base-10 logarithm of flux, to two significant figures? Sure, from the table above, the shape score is -0.097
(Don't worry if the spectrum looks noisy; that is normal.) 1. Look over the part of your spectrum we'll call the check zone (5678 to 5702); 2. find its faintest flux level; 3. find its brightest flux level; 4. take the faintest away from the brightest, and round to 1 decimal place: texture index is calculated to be 0.2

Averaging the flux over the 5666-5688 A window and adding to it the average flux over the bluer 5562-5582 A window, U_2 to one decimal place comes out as 10.9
